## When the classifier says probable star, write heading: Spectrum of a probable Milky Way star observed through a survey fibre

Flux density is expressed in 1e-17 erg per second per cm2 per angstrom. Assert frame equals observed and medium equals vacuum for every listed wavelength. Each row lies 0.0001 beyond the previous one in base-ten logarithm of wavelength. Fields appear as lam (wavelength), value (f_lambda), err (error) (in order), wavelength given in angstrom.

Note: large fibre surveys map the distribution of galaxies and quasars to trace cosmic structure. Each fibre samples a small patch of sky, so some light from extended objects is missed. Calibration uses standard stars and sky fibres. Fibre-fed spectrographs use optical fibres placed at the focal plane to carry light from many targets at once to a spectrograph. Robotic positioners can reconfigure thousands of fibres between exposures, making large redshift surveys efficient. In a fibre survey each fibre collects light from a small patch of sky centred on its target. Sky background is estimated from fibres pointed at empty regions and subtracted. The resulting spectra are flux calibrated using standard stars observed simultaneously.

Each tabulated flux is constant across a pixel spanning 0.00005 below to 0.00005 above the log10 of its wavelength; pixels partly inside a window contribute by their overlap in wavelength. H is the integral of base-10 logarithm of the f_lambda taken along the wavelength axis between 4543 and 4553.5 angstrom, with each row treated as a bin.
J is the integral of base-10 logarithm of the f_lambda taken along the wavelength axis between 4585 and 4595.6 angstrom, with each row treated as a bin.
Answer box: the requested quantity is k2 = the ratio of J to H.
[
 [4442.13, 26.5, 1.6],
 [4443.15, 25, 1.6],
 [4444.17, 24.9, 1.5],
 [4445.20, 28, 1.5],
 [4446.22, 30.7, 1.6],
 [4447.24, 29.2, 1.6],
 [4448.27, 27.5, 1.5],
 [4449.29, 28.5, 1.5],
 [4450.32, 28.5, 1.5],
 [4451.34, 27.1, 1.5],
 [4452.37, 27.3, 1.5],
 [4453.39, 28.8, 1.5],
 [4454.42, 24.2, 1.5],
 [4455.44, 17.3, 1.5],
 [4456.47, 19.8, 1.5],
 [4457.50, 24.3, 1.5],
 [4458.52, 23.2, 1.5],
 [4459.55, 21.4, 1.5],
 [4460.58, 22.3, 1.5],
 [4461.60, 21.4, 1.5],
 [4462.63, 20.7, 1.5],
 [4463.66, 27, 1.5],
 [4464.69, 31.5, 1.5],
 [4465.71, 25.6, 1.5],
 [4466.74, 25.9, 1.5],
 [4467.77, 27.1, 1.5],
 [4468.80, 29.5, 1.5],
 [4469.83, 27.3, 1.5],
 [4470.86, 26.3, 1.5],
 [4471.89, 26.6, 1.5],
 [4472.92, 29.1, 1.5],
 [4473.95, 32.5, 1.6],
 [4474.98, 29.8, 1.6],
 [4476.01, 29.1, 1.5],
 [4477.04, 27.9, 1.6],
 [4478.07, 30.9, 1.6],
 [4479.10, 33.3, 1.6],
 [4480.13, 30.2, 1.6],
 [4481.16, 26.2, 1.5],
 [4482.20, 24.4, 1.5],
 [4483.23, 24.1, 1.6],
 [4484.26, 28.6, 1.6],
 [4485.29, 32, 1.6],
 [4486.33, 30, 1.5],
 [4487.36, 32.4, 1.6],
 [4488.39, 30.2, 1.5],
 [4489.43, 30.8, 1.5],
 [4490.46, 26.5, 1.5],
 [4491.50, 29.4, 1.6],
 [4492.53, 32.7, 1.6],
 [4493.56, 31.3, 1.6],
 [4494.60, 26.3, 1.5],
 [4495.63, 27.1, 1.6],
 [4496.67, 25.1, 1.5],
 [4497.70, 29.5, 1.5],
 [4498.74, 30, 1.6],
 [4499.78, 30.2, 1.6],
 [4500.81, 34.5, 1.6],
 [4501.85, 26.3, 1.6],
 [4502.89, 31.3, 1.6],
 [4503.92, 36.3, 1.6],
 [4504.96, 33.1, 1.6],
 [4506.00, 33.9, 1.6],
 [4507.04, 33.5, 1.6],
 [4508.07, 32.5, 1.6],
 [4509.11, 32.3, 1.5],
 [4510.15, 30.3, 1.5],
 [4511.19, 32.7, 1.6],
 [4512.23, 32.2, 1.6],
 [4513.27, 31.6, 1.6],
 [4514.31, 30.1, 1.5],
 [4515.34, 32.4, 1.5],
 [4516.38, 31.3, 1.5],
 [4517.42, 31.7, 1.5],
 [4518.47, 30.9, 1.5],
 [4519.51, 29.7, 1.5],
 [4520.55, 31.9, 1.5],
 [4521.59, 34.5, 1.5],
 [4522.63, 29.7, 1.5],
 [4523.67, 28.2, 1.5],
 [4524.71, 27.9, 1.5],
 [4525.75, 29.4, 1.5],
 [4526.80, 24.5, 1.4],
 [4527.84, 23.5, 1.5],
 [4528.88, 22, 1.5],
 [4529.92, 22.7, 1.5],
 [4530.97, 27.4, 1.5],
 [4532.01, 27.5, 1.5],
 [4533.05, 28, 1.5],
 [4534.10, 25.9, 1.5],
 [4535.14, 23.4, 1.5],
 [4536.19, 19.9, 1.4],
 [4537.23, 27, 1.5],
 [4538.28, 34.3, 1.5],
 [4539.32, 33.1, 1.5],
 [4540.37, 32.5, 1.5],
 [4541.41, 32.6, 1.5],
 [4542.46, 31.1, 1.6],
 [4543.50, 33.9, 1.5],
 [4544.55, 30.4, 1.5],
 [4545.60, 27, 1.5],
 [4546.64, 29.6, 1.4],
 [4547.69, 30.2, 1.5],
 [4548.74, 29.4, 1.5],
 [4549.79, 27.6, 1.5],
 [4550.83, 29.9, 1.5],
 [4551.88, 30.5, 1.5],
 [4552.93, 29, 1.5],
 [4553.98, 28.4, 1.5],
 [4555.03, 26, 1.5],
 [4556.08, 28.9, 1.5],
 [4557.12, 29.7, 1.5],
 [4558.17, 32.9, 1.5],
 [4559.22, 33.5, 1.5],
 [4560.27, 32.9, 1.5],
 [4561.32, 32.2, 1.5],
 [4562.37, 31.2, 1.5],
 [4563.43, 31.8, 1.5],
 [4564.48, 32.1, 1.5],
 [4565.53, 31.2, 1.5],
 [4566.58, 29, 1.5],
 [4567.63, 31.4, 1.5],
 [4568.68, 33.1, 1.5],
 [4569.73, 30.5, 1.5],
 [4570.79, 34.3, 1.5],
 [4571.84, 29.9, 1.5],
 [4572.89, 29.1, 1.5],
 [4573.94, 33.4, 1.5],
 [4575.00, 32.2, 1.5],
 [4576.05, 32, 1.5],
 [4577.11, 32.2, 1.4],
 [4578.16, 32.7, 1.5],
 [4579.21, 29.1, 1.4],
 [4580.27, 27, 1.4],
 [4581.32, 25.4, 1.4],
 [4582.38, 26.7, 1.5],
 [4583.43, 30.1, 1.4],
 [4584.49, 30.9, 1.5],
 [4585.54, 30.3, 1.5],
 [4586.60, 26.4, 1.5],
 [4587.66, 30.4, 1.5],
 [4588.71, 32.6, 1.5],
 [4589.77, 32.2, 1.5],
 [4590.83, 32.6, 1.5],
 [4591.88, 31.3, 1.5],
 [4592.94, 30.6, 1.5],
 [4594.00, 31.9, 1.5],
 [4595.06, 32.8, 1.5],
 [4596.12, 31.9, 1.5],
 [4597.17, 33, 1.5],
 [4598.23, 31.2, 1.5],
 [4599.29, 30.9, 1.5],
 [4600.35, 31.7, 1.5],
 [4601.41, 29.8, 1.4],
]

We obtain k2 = 1.02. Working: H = 15.5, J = 15.8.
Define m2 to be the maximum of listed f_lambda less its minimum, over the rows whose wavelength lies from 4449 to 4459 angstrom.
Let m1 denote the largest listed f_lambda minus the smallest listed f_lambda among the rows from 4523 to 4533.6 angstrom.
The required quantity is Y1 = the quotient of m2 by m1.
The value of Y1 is 1.6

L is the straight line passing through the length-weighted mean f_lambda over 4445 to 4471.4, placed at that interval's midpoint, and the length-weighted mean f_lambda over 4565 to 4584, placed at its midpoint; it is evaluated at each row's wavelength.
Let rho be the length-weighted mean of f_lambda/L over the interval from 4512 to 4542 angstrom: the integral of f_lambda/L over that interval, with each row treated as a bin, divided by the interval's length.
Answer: 1.01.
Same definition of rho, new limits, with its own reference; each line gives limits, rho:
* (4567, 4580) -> 1.03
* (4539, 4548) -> 1.06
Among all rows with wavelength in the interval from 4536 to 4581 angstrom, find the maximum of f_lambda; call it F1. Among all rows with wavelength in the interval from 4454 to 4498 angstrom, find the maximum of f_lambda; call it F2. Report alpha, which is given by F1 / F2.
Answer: 1.03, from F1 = 34.3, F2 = 33.3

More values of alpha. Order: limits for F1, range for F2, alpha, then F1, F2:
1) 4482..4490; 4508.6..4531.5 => 0.94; 32.4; 34.5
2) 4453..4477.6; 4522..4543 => 0.95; 32.5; 34.3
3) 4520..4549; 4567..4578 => 1.01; 34.5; 34.3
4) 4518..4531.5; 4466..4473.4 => 1.17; 34.5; 29.5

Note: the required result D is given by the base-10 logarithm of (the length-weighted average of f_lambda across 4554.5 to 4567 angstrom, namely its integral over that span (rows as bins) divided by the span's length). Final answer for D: 1.491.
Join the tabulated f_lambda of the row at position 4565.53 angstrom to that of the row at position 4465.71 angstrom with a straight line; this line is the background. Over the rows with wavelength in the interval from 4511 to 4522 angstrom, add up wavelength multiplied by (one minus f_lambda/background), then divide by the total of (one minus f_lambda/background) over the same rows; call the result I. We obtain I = 4516.3 angstrom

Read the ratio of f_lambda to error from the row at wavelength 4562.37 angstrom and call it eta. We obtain 20.8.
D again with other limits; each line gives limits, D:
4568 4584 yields 1.485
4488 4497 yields 1.460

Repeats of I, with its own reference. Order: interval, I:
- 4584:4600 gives 4590.6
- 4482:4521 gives 4503.5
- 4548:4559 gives 4552.7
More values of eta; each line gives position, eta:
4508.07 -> 20.3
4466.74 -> 17.3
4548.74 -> 19.6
